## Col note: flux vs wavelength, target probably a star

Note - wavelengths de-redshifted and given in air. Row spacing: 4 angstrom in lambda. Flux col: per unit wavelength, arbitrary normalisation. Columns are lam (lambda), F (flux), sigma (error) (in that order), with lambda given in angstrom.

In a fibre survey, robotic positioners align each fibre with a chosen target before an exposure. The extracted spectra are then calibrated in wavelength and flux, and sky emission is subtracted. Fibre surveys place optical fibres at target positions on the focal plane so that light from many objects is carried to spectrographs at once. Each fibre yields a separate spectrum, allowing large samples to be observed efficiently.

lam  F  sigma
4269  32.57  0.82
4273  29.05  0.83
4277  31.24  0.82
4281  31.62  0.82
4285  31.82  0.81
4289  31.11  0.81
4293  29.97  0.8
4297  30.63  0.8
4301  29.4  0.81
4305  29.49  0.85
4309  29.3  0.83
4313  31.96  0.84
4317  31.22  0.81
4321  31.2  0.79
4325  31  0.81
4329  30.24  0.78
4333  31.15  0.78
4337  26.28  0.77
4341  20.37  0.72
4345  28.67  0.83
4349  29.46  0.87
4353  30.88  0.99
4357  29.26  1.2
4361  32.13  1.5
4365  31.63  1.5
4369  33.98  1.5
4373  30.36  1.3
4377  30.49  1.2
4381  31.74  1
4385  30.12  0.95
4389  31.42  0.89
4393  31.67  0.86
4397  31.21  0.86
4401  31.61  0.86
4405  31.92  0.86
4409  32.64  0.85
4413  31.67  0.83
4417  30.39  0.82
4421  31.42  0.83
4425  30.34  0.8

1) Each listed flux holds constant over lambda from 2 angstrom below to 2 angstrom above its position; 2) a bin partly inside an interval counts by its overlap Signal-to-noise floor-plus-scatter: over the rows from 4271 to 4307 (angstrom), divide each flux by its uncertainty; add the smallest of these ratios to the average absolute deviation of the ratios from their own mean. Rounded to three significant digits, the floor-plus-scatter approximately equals 36.0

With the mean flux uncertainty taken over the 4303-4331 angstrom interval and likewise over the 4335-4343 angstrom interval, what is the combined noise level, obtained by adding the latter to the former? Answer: 1.56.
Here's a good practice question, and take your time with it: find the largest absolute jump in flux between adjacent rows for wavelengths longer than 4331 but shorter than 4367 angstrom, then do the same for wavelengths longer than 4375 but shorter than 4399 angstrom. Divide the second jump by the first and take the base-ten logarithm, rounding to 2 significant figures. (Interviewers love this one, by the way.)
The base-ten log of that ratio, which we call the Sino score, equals -0.71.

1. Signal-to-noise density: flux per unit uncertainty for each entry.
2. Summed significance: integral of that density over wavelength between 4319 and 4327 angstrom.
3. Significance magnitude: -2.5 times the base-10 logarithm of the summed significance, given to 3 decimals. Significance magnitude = -6.232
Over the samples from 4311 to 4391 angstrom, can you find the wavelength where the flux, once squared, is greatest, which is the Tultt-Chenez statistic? 4369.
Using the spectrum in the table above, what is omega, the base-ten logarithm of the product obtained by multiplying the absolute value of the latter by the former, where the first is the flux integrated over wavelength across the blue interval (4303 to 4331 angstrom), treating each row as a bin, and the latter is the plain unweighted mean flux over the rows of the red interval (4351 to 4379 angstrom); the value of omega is 4.43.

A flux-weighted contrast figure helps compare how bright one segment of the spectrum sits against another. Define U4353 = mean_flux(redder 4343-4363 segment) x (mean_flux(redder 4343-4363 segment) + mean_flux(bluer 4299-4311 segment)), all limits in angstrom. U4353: 1789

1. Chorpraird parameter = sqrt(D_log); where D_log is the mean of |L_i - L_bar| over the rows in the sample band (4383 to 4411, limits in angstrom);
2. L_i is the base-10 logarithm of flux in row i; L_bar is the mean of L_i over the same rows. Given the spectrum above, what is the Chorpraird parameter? 0.084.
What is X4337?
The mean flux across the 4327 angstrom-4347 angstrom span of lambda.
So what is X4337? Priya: 27.3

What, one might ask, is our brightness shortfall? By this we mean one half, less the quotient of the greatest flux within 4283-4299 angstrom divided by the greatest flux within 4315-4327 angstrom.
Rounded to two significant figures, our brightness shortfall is -0.52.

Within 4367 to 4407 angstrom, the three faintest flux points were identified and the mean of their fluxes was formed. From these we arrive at 30.3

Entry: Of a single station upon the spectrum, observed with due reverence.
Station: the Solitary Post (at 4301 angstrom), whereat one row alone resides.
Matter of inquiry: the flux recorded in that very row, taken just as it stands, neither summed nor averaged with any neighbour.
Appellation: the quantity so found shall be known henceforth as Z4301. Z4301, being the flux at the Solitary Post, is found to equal 29.4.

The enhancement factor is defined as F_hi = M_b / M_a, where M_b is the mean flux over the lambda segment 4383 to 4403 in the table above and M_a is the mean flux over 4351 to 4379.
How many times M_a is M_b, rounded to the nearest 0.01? 1.00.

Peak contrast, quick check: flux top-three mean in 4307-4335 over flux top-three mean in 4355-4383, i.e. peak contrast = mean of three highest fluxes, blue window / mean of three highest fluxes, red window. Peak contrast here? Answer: 0.96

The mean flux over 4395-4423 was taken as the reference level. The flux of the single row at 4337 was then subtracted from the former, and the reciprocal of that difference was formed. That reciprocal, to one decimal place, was 0.2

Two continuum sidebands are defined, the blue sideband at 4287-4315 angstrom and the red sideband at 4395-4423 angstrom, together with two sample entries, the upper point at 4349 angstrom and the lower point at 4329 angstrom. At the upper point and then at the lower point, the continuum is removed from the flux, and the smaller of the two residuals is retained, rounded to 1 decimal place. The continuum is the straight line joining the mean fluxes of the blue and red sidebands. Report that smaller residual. -1.4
